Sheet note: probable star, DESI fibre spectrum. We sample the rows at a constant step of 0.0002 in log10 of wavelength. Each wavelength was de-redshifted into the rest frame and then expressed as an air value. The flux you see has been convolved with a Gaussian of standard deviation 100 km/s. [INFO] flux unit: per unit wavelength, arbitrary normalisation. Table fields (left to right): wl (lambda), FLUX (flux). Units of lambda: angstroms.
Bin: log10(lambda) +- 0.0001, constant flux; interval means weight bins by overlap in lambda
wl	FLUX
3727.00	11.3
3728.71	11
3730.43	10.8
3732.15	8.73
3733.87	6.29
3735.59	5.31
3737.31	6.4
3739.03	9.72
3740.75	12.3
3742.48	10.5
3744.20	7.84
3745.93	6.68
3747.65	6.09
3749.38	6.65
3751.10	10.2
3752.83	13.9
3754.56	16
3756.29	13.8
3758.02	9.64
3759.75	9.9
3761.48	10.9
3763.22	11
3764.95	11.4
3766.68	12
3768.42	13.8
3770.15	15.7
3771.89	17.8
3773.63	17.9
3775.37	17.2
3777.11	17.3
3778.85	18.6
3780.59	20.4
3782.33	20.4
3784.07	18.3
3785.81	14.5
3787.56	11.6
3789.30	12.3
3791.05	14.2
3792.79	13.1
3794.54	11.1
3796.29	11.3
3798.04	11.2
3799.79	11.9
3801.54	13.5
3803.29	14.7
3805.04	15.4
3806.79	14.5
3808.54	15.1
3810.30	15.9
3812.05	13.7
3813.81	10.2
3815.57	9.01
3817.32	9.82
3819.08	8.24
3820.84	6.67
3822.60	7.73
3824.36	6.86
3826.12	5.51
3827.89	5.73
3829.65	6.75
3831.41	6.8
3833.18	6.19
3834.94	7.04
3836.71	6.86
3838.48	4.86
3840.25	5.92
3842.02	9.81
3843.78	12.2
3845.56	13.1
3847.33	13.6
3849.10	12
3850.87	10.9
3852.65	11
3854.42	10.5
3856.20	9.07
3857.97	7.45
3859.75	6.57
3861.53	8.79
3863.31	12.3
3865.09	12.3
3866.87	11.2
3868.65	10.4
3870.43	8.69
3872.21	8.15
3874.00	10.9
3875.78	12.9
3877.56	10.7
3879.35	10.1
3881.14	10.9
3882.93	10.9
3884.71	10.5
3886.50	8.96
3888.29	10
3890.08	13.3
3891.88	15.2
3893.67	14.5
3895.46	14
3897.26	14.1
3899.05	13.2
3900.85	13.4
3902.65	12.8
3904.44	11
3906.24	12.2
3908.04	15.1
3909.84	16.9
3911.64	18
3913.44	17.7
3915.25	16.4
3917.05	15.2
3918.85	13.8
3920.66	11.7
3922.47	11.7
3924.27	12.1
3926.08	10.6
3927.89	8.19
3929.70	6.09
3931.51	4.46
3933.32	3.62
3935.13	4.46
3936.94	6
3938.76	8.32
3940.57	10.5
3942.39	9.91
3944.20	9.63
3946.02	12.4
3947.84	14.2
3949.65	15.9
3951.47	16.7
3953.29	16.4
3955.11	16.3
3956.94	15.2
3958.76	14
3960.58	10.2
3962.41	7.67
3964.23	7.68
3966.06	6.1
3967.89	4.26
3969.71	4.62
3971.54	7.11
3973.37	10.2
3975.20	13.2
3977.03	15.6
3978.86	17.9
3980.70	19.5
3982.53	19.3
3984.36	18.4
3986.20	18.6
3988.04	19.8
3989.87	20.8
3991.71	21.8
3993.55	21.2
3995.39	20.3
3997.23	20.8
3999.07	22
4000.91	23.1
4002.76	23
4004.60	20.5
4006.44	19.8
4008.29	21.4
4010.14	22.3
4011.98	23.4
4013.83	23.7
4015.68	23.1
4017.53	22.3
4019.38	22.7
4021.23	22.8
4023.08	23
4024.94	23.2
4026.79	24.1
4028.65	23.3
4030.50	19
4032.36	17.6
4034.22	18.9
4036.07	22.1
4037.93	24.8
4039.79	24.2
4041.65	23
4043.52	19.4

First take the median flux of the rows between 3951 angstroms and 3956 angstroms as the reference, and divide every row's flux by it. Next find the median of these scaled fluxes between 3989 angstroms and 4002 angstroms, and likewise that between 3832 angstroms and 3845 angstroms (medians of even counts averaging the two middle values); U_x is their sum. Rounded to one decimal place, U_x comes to 1.7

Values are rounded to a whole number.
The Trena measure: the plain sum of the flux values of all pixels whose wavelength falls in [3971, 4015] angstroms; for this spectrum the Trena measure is 464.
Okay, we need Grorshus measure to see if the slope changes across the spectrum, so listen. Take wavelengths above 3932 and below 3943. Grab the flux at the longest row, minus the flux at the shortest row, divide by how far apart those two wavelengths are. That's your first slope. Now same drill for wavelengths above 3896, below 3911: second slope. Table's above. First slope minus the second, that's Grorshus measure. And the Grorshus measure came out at 0.5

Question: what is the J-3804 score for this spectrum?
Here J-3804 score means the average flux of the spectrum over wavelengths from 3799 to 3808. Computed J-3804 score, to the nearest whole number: 14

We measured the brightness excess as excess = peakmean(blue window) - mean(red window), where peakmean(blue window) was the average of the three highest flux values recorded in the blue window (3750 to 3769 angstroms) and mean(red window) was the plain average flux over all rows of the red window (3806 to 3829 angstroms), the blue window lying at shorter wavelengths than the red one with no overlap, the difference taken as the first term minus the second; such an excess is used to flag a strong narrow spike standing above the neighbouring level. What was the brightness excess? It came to 5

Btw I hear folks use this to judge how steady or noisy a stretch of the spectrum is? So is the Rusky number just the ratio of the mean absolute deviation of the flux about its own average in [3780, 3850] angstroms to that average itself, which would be 0.30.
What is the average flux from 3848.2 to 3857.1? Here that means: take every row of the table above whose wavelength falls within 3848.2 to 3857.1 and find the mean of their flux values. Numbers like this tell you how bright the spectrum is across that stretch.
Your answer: 11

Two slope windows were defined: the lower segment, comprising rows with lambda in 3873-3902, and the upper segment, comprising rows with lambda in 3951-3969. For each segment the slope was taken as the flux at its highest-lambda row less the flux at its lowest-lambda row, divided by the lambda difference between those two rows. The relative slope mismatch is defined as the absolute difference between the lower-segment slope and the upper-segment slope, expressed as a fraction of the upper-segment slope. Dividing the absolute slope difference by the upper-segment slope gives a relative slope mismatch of -1.1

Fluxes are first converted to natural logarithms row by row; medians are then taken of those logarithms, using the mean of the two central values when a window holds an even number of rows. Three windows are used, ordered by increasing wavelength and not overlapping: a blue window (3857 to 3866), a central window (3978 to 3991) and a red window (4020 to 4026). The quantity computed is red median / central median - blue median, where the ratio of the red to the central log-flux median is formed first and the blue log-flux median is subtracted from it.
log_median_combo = -1.1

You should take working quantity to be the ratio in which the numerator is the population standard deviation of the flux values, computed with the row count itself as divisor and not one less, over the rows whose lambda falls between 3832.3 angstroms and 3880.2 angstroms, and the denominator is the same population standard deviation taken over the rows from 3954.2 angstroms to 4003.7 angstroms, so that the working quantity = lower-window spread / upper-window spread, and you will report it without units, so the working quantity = 0.40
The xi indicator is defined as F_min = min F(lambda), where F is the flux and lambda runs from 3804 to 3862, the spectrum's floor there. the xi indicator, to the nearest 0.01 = 4.86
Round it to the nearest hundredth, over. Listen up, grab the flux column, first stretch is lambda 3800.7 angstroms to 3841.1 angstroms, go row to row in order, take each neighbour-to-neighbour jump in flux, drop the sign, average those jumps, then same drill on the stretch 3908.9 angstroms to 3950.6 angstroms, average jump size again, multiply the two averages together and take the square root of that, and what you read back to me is 1.23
